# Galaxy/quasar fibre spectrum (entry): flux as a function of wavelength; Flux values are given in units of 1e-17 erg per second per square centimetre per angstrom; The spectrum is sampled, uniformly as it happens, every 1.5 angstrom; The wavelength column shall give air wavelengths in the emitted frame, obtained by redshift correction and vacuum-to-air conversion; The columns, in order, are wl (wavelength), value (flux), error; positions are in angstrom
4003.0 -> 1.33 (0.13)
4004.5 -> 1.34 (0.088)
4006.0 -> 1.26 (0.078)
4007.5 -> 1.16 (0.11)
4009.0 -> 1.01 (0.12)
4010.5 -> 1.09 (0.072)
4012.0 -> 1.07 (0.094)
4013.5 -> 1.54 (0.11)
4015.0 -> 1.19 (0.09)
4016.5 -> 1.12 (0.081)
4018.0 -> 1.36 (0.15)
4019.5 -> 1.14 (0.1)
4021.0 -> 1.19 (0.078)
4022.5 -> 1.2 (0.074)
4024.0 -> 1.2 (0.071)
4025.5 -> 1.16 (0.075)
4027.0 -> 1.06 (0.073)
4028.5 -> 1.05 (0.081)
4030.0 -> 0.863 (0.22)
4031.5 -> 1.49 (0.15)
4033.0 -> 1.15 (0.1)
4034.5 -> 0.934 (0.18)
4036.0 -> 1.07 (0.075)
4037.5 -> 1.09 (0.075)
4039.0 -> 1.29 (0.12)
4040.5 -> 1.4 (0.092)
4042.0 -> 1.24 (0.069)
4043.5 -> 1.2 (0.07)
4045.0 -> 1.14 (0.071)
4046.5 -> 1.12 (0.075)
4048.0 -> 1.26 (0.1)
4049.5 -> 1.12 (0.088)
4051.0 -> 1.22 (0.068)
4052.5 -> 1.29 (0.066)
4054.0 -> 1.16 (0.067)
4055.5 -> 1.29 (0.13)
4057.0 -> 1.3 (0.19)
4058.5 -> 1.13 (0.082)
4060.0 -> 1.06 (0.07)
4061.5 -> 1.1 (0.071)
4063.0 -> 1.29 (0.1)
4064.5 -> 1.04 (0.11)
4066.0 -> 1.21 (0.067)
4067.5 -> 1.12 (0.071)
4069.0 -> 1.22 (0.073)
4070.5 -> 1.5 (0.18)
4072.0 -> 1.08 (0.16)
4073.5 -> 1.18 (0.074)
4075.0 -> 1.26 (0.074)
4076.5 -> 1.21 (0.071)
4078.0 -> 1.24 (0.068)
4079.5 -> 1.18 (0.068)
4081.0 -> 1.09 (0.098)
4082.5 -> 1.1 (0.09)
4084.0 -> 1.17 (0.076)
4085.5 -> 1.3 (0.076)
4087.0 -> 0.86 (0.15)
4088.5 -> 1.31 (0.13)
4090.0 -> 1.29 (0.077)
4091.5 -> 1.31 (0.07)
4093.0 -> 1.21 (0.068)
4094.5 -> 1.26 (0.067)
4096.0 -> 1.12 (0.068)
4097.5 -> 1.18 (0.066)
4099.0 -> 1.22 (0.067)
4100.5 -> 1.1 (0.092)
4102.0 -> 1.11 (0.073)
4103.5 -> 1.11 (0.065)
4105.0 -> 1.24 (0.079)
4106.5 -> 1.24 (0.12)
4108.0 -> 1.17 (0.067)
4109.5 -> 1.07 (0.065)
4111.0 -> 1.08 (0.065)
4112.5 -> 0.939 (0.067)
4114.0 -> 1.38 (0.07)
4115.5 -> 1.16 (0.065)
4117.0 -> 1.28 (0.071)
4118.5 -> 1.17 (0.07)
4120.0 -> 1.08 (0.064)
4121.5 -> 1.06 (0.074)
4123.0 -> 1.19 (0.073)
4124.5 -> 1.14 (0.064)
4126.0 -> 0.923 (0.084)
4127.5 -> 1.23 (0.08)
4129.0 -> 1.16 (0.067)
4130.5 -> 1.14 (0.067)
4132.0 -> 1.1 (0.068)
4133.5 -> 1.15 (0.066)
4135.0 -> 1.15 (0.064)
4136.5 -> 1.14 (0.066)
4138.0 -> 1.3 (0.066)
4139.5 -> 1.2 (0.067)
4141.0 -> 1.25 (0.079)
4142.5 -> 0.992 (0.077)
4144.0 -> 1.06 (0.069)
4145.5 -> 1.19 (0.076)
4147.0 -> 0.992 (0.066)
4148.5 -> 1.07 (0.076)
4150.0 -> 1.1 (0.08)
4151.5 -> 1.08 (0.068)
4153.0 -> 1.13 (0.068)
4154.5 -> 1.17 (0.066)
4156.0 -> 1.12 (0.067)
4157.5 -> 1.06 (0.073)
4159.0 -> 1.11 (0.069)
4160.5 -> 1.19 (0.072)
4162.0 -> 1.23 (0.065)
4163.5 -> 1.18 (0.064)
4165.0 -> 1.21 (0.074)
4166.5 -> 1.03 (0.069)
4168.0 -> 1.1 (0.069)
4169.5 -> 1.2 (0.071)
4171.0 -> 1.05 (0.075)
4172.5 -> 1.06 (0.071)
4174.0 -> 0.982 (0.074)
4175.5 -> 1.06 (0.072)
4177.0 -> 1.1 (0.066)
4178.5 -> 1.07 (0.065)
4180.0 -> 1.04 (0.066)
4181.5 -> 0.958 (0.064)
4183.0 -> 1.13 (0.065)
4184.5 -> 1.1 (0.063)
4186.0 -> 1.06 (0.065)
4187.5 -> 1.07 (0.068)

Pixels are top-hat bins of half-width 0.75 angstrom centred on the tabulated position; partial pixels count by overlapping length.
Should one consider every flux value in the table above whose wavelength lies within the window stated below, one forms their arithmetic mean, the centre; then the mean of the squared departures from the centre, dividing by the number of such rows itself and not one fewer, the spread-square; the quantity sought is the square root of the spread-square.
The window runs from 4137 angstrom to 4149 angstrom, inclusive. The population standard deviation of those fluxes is 0.111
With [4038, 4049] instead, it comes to 0.088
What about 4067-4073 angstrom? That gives 0.164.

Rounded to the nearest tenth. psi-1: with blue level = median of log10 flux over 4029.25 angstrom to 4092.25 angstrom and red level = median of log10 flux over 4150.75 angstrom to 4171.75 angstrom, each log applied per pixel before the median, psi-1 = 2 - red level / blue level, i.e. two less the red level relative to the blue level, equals 1.3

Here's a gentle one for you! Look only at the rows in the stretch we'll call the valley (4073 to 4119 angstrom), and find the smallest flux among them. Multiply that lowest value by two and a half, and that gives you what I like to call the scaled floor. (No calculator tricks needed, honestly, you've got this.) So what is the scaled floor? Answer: 2.15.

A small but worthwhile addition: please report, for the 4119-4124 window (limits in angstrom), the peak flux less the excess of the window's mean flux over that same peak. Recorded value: 1.27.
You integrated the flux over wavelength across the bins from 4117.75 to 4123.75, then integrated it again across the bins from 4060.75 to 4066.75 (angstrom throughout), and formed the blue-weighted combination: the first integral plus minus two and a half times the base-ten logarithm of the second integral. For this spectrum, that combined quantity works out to 4.6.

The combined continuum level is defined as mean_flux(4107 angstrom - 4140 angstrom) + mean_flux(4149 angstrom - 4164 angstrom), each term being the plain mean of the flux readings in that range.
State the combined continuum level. 2.28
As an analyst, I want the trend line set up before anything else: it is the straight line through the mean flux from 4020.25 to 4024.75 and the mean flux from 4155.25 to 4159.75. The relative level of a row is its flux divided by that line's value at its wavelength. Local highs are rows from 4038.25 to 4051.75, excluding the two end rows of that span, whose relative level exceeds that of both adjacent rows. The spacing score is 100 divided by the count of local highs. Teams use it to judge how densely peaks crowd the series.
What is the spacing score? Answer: 50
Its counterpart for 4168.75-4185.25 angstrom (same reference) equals 33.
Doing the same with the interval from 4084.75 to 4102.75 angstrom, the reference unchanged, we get 25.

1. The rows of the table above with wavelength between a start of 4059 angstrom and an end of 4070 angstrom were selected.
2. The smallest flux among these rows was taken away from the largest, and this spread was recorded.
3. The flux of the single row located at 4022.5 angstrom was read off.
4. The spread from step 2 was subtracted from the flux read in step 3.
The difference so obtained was 0.95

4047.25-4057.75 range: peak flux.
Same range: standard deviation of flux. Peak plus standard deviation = 1.37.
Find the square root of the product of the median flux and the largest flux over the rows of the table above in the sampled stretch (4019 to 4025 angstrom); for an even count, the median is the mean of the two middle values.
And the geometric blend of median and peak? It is 1.20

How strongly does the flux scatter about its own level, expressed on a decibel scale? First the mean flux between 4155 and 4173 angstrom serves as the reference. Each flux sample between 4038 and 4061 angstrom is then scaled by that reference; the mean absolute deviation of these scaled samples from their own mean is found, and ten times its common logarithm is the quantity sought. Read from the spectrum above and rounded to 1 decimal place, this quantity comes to -11.7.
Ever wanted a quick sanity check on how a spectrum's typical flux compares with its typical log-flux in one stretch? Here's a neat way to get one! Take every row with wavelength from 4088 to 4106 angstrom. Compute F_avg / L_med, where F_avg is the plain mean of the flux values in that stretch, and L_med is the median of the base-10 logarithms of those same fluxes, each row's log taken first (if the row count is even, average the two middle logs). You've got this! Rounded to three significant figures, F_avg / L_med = 14.2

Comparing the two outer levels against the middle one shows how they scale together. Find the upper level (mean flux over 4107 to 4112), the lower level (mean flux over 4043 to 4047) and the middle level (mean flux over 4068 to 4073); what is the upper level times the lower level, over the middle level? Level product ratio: 1.01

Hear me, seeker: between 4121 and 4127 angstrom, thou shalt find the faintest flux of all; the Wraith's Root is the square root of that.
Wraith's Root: 0.961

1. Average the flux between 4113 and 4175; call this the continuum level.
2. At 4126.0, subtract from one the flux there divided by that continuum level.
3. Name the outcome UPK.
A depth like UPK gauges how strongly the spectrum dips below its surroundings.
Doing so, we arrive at 0.19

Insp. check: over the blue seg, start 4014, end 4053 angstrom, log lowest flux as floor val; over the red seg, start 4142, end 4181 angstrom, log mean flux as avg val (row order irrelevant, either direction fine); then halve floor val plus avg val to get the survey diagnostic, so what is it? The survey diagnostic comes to 0.98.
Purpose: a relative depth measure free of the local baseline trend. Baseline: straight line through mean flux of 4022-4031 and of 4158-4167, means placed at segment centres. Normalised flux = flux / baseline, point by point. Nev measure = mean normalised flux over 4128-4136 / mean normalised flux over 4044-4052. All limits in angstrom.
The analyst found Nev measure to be 0.94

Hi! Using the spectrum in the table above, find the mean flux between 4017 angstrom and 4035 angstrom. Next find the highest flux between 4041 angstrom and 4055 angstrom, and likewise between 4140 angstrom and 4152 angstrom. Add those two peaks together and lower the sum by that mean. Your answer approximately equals 1.39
